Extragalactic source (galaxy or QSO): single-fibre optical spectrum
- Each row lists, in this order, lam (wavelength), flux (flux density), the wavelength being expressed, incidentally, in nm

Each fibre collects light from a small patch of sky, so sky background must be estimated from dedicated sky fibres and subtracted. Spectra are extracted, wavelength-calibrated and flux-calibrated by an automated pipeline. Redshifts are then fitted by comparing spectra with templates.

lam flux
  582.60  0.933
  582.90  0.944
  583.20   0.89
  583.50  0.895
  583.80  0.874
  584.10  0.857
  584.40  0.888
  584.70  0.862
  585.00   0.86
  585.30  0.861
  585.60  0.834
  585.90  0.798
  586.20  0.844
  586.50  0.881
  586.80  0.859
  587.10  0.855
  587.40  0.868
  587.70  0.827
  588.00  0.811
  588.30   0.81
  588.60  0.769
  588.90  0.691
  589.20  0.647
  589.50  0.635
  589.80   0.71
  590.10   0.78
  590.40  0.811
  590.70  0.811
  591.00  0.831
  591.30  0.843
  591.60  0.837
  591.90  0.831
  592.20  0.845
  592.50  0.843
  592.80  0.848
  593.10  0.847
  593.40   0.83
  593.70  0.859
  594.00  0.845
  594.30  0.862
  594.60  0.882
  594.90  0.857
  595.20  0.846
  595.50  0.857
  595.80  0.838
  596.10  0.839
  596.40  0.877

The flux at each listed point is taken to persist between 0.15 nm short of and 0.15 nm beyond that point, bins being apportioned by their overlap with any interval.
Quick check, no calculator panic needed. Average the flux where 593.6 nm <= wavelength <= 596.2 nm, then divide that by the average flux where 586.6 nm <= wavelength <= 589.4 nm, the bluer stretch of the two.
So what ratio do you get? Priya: 1.08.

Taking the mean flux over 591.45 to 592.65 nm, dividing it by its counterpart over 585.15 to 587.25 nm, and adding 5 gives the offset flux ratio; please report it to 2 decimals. 5.99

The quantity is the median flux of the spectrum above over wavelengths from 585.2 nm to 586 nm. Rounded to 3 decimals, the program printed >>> 0.834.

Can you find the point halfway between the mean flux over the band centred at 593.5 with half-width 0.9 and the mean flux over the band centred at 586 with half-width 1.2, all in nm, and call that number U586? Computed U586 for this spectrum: 0.849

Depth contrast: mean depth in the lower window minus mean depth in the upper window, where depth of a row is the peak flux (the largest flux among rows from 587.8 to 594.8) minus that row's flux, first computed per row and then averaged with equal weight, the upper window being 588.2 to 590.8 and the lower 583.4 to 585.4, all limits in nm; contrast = -0.13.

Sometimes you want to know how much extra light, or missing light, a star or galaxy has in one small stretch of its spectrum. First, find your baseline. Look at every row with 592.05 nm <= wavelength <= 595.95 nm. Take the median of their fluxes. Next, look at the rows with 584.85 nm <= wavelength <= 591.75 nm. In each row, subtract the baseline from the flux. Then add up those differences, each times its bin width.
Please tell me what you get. -0.30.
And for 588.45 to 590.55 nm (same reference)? -0.27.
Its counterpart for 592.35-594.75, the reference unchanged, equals 0.01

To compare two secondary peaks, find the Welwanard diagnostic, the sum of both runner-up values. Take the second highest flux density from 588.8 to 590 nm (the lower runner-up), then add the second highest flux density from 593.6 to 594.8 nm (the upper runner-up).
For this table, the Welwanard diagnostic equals 1.55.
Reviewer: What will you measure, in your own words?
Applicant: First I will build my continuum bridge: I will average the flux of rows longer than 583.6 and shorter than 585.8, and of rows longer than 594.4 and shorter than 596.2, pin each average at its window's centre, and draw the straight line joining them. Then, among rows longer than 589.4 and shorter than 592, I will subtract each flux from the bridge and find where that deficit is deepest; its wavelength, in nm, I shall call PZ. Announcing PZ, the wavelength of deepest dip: 589.50 nm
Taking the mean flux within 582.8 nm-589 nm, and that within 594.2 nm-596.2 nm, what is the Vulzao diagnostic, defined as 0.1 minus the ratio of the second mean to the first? -0.909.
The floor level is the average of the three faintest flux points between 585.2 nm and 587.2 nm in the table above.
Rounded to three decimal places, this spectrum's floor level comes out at 0.825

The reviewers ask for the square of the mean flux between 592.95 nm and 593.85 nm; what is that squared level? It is 0.715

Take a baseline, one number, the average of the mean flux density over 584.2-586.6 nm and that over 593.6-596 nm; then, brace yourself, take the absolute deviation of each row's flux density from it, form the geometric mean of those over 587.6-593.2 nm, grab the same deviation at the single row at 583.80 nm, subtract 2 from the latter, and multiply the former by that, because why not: -0.07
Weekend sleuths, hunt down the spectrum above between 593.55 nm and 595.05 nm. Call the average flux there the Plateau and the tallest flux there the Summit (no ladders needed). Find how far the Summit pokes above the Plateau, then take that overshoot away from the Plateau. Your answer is 0.84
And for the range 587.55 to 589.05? 0.74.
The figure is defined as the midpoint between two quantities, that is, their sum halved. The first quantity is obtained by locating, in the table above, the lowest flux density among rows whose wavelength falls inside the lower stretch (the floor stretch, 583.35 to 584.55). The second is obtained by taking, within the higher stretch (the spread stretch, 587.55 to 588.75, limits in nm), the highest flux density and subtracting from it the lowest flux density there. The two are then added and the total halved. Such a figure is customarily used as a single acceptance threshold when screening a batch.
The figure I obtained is 0.46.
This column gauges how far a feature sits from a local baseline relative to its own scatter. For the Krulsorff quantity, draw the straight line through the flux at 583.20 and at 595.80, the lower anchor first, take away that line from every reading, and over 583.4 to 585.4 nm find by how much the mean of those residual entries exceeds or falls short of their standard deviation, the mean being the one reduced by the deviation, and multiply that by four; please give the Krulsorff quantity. -0.11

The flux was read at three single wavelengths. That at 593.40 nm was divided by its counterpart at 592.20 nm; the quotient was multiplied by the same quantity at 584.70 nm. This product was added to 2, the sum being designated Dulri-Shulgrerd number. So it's 2.85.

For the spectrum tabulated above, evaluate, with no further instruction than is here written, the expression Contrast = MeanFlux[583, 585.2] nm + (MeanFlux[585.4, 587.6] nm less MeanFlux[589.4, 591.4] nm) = 0.95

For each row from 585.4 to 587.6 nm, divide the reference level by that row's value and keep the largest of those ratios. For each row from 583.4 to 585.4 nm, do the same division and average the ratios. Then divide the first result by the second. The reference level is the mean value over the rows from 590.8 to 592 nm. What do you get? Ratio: 1.09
